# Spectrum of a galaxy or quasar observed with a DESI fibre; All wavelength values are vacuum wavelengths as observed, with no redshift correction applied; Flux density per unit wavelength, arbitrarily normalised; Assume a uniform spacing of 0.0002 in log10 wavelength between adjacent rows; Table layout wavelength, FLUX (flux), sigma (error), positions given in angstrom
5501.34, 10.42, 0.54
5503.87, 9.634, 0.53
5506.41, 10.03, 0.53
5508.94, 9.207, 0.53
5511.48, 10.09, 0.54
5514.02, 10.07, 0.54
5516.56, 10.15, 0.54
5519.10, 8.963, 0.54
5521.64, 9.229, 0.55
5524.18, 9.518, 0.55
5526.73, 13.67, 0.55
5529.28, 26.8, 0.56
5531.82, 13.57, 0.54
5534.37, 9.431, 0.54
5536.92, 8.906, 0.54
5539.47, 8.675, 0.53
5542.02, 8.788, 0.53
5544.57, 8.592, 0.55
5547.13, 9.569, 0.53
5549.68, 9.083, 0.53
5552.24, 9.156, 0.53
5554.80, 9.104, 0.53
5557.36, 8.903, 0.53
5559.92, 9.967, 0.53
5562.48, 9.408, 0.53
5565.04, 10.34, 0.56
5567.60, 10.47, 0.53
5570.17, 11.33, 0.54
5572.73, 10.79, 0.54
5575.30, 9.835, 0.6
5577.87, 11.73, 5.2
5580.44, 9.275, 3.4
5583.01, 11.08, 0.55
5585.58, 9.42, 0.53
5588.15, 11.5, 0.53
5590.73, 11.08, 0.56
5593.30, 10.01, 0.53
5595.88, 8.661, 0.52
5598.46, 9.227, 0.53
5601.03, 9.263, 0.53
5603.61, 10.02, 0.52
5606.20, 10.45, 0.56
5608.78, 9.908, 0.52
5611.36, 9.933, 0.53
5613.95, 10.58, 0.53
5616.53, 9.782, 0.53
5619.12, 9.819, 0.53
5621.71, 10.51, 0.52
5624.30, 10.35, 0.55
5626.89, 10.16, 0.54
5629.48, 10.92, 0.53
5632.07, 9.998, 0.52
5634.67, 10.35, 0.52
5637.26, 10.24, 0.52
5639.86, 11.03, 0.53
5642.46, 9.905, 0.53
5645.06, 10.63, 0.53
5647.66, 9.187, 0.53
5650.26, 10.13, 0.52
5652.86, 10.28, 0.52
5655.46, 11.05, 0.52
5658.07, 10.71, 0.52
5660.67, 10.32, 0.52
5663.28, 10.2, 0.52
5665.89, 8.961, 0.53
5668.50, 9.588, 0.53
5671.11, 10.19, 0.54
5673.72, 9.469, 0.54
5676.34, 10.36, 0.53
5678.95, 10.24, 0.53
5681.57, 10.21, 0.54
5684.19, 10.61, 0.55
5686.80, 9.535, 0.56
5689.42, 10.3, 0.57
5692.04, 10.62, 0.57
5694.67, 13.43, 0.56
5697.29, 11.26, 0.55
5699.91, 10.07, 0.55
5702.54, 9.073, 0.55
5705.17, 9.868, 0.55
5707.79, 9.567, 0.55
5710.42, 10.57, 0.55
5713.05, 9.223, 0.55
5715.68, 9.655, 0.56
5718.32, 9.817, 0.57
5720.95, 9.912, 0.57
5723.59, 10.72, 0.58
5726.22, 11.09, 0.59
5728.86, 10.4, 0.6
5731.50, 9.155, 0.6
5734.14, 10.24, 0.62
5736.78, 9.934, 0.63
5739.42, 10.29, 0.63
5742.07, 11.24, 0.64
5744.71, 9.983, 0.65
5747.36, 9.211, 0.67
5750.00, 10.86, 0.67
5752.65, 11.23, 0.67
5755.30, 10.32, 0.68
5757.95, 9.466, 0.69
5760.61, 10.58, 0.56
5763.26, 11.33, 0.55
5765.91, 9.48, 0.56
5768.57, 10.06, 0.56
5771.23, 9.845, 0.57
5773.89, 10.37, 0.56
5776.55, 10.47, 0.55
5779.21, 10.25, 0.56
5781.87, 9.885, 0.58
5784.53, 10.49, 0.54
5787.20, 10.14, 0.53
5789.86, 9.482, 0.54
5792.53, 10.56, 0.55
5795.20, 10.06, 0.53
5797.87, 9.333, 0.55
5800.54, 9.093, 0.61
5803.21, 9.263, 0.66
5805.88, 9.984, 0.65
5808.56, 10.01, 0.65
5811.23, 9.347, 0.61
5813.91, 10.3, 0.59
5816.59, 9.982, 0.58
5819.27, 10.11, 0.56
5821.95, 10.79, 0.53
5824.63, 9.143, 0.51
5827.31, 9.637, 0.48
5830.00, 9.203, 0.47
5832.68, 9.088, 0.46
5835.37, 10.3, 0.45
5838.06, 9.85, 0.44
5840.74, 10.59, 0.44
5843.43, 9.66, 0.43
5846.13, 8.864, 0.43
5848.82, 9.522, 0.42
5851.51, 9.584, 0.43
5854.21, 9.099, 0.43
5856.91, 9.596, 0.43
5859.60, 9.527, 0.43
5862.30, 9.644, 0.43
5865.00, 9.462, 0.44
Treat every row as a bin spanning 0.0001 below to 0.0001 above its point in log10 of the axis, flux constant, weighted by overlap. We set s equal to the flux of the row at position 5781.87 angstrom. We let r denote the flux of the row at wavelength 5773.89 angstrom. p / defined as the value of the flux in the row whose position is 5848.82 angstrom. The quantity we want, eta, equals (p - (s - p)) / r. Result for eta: 0.88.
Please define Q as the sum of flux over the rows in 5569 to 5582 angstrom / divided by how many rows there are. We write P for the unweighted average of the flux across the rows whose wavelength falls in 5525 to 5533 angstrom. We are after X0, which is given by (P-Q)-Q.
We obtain -3.2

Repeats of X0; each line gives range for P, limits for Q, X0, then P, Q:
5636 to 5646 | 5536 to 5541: -7.1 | 10.5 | 8.8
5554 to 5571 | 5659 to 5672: -9.8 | 9.9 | 9.9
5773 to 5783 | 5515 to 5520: -8.9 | 10.2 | 9.6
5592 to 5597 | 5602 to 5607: -11.1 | 9.3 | 10.2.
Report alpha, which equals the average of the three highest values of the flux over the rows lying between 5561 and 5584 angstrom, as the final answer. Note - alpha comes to 11.4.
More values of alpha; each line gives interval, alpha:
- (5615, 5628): 10.3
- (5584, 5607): 11.0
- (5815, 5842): 10.6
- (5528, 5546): 16.6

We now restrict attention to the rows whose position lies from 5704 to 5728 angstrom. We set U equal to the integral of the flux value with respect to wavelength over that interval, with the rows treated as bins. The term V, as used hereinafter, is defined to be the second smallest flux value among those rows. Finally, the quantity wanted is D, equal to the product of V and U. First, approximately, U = 241.4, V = 9.567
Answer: 2309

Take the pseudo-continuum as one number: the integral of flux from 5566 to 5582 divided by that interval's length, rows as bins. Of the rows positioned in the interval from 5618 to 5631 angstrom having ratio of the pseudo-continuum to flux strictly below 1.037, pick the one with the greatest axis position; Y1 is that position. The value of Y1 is 5629.48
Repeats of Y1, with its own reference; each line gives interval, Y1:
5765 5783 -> 5779.21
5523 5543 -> 5531.82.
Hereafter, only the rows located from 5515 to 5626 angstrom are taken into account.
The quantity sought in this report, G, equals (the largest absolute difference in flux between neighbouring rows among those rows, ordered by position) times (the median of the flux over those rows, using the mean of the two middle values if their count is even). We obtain 130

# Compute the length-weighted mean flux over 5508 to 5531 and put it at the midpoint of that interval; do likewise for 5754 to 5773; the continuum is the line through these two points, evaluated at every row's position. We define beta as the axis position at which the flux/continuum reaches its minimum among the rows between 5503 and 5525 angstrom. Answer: 5519.10 angstrom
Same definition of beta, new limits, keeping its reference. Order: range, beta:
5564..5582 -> 5580.44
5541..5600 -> 5544.57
